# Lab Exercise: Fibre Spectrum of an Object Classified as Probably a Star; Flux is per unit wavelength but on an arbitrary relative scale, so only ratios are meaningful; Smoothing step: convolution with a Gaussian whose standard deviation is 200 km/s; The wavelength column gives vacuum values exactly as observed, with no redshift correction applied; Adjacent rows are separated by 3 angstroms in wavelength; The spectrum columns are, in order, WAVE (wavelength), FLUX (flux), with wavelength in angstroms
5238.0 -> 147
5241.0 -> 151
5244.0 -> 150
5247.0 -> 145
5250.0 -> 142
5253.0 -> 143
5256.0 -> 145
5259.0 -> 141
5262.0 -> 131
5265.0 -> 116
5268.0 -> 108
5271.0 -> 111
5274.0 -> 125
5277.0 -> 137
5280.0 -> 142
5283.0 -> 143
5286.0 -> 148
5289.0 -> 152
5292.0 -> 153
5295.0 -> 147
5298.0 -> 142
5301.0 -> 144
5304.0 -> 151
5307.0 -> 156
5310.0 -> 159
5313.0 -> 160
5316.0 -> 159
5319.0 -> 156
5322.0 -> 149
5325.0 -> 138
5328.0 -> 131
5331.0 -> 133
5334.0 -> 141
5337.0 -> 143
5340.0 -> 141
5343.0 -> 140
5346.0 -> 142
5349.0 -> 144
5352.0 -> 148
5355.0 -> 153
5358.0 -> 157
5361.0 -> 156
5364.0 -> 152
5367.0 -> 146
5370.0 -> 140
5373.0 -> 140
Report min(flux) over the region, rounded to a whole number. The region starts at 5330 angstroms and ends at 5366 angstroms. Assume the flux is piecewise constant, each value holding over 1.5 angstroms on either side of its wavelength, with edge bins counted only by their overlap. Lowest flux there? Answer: 133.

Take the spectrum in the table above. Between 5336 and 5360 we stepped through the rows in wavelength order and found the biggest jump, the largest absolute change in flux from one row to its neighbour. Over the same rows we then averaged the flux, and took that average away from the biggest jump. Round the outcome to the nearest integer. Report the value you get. -141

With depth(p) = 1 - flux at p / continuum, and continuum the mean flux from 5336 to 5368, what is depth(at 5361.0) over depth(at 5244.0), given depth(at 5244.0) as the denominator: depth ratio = 3.4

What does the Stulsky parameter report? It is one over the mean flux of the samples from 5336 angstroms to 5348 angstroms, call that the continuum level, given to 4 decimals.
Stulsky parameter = 0.0071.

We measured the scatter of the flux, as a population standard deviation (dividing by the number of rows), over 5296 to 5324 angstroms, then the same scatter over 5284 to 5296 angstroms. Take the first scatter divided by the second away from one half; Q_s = -2.0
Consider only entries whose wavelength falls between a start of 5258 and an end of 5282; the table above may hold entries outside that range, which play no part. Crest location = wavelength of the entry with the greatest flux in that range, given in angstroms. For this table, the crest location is 5280.0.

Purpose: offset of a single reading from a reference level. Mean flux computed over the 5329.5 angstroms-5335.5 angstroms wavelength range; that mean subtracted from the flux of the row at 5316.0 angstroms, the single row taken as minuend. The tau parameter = 22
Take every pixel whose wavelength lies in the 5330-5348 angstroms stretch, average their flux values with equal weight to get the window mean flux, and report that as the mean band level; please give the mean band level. 140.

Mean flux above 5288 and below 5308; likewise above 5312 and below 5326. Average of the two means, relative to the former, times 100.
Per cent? 101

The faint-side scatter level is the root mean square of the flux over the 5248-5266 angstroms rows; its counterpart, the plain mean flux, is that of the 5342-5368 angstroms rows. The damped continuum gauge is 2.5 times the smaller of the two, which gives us 342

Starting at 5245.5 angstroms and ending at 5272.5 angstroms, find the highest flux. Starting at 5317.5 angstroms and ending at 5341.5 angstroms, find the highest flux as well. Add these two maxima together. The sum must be 301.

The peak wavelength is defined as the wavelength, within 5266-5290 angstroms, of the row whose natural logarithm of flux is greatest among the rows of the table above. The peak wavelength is 5289.0 angstroms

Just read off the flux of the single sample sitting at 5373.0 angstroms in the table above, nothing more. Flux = 140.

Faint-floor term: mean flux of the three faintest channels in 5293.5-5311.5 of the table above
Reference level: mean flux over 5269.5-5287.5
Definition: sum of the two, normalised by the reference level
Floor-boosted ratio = 2.07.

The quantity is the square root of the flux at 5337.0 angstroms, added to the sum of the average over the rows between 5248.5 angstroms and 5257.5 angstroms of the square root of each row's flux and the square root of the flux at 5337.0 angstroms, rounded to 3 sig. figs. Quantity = 35.9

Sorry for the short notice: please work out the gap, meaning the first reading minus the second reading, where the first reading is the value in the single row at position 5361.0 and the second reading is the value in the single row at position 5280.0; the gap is 14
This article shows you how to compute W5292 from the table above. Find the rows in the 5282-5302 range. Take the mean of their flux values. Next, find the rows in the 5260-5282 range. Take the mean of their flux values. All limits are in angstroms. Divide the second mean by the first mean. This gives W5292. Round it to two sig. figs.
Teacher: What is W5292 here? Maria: 0.85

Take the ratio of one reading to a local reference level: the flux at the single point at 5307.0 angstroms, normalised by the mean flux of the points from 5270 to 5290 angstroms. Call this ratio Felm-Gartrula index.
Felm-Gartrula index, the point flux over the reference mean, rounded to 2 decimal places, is 1.14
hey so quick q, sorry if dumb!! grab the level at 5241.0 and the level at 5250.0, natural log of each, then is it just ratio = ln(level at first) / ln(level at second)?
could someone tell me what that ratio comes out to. 1.01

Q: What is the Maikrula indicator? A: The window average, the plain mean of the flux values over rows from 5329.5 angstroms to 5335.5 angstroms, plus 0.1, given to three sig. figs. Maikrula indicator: 137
